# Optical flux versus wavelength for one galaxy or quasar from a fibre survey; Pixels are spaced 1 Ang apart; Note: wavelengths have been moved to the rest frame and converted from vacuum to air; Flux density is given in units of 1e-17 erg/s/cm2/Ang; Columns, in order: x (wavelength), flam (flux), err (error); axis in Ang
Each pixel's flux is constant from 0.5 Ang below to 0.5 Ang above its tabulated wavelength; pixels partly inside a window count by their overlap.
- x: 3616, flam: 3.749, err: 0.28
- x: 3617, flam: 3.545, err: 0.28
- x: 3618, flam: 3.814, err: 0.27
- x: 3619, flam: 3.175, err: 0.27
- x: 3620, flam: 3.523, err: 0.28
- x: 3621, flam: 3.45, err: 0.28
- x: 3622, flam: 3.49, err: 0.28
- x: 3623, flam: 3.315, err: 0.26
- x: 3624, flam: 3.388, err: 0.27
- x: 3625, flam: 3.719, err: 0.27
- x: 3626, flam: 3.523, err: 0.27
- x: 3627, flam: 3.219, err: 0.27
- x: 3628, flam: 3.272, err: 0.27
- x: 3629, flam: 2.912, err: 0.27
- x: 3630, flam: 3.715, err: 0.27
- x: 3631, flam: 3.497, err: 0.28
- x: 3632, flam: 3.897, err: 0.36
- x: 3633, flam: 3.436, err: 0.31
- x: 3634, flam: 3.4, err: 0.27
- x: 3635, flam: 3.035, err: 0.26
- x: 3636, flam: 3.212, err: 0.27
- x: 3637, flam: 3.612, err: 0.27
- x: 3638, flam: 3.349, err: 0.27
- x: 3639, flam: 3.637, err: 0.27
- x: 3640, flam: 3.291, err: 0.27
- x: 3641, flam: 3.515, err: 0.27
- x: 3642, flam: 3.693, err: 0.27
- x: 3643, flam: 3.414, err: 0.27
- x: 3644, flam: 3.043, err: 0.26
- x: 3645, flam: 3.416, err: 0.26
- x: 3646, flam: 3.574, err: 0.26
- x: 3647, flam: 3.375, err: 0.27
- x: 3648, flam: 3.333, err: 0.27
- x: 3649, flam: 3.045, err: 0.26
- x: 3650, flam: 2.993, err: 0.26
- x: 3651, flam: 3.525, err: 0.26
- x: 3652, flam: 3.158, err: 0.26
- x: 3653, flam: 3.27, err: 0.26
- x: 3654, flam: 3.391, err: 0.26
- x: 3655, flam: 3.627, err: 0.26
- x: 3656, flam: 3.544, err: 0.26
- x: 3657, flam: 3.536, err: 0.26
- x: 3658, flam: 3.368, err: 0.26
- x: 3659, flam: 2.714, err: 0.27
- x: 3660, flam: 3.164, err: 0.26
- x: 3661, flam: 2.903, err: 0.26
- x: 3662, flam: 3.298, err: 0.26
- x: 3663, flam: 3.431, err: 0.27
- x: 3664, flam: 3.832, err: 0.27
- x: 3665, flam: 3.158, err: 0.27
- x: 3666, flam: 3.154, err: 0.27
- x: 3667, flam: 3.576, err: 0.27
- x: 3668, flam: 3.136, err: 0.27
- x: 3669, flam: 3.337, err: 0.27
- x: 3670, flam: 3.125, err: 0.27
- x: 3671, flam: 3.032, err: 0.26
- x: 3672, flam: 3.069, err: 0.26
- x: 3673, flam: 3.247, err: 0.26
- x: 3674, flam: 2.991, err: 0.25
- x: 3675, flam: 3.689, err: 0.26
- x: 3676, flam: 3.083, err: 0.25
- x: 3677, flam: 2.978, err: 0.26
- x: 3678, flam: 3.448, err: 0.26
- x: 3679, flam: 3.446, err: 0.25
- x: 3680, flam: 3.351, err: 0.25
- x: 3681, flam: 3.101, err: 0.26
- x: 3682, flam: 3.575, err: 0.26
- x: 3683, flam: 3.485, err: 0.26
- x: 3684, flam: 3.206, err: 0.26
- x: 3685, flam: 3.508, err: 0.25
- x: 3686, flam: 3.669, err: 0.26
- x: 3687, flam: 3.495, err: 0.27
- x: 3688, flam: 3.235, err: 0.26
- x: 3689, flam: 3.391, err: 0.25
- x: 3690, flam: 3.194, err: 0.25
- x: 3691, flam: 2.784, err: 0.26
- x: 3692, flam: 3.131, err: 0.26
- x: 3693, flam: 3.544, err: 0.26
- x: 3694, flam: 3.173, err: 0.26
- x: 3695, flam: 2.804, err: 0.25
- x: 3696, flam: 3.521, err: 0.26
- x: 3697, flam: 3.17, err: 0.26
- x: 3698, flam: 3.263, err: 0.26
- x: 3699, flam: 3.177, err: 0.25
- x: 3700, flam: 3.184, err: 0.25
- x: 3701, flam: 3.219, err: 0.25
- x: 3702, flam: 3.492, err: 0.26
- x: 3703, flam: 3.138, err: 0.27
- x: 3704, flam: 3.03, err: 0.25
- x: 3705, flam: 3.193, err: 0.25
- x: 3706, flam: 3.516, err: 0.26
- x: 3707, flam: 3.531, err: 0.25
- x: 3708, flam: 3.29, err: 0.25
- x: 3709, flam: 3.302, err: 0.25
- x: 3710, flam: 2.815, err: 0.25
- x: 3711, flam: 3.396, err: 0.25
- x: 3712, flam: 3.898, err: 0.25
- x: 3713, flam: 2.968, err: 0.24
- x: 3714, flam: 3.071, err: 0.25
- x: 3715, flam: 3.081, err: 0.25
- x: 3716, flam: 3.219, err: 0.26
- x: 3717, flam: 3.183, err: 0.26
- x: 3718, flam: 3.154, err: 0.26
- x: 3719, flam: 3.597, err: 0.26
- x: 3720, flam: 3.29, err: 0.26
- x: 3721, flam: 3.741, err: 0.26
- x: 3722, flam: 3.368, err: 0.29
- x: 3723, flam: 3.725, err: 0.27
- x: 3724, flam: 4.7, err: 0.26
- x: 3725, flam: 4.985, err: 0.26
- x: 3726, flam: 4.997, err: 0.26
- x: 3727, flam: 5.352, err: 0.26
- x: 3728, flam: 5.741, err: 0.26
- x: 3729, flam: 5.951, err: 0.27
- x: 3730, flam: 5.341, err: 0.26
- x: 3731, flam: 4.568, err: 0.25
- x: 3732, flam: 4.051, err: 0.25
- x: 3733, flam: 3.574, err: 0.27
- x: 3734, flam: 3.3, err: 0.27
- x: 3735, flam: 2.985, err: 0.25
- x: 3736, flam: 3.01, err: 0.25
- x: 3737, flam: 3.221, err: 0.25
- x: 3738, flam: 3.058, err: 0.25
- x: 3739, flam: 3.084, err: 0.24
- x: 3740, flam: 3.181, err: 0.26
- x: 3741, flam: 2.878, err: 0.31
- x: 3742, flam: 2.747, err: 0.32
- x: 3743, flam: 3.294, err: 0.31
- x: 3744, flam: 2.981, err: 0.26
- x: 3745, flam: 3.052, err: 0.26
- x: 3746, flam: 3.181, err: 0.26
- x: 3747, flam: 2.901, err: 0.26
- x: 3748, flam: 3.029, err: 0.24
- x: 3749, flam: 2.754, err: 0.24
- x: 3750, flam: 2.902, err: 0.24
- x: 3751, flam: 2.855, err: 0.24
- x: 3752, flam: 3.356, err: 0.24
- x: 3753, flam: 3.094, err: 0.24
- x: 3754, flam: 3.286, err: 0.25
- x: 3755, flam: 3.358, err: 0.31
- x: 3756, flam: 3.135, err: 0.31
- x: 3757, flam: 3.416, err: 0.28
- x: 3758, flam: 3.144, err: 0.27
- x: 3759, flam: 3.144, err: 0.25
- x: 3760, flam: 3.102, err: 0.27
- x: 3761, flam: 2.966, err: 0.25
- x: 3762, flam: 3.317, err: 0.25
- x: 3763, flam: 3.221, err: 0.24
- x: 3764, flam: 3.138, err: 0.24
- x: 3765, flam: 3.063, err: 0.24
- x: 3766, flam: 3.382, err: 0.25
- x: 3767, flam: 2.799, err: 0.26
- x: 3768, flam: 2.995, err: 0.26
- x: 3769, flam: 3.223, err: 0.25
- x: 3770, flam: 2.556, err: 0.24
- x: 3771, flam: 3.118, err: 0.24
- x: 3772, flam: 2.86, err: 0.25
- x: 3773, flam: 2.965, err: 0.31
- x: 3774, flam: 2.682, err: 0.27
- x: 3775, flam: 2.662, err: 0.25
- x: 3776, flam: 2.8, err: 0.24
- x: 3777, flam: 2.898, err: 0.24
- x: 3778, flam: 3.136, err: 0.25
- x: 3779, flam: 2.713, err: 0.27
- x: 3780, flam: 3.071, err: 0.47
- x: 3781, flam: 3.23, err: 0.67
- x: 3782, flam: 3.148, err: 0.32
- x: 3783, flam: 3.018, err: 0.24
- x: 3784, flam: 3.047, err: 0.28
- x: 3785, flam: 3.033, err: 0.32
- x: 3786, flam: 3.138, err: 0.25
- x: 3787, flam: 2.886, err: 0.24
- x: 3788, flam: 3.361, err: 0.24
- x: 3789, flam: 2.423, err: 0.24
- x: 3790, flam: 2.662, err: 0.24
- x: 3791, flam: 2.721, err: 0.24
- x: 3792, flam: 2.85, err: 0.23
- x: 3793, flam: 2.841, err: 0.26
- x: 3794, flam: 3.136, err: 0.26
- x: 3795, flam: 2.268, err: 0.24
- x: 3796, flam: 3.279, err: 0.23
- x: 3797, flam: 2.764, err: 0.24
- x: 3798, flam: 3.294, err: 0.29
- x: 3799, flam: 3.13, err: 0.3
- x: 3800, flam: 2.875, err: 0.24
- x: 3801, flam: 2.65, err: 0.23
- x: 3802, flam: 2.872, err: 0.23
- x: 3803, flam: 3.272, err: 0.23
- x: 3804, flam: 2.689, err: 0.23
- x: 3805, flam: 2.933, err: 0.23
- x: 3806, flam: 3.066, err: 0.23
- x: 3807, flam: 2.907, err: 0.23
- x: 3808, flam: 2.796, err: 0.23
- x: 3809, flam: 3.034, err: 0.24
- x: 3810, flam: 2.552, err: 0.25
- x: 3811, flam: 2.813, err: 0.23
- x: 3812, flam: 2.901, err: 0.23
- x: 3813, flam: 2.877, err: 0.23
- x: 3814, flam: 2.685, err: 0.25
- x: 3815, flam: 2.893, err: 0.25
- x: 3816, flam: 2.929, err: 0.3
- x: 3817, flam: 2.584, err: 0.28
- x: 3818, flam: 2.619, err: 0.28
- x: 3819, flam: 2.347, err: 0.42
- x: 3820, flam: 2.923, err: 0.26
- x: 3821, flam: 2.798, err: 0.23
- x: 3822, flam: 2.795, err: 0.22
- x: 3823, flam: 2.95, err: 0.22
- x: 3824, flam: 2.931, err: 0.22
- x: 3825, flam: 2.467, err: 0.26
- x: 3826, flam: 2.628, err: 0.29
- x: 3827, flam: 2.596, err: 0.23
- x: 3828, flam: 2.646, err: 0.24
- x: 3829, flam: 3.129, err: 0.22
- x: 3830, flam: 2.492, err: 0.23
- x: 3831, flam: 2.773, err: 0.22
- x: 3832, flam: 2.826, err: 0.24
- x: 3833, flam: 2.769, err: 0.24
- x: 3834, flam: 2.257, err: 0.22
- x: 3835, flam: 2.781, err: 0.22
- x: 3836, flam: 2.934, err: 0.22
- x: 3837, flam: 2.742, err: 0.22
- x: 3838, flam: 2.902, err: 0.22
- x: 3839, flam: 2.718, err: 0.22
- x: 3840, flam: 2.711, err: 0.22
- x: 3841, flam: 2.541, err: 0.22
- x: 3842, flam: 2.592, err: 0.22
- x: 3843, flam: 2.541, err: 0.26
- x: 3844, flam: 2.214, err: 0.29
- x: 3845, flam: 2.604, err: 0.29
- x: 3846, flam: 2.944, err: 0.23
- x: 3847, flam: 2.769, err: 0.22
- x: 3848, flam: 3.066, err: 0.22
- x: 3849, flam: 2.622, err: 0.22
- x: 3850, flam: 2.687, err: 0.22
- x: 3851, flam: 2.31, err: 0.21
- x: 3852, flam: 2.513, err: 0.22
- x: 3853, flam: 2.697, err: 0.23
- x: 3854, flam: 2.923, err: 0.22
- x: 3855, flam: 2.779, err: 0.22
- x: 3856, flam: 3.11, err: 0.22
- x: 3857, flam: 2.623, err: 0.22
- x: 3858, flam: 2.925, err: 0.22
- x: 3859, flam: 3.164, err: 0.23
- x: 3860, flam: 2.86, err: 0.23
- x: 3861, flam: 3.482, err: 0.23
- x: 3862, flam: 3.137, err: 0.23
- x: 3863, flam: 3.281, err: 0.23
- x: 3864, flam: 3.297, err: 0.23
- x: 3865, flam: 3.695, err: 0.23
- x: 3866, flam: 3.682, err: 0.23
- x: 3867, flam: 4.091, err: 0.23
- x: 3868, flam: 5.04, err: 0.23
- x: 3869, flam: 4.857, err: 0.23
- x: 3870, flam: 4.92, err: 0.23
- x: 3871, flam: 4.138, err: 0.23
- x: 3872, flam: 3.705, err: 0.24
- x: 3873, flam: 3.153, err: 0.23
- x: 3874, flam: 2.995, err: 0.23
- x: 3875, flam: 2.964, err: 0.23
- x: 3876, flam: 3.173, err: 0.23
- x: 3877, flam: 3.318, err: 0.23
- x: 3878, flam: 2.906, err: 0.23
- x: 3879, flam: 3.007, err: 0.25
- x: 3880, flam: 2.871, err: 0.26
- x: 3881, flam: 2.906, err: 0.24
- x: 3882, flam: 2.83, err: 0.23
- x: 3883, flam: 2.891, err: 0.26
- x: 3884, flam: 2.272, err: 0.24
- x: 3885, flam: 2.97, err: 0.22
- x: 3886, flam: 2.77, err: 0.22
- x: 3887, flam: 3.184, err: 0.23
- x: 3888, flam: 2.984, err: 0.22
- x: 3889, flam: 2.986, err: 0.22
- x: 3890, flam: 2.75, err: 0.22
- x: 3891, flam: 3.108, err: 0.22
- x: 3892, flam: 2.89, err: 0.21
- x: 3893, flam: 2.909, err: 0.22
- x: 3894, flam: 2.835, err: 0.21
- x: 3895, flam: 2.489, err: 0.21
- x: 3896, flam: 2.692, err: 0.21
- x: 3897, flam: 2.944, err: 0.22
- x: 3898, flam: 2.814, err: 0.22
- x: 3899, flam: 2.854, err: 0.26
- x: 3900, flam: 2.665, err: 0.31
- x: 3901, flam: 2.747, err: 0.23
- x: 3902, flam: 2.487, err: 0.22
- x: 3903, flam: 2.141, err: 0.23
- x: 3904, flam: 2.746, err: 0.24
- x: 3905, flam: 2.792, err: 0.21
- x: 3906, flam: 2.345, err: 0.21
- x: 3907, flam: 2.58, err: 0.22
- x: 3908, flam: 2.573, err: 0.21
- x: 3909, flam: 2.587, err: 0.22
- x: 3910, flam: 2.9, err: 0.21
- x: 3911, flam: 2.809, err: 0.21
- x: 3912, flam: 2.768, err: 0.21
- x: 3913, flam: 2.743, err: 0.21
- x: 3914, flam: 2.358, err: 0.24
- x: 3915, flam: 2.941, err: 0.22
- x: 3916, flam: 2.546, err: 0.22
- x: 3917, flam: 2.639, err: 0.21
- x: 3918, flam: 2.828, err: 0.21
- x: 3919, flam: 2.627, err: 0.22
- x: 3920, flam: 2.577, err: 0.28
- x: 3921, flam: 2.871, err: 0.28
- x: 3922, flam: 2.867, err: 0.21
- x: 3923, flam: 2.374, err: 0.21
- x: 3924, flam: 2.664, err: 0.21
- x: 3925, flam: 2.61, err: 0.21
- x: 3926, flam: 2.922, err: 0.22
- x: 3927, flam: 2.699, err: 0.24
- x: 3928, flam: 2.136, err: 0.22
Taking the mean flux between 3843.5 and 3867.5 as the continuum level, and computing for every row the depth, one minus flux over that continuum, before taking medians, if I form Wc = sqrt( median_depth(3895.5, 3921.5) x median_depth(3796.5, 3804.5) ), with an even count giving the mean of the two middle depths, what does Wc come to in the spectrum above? 0.055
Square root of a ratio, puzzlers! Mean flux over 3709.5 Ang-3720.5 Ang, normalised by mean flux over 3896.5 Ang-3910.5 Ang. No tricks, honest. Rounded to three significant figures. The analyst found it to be 1.11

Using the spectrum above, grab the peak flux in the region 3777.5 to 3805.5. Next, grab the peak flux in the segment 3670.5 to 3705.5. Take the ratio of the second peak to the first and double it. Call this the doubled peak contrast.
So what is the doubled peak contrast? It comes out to 2.20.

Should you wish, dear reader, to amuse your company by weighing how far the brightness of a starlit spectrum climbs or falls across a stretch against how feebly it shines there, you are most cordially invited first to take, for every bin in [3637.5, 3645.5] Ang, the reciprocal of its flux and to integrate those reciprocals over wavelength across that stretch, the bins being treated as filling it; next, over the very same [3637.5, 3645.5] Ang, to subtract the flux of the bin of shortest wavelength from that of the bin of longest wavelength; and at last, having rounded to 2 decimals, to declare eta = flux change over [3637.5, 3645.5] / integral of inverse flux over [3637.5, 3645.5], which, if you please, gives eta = 0.03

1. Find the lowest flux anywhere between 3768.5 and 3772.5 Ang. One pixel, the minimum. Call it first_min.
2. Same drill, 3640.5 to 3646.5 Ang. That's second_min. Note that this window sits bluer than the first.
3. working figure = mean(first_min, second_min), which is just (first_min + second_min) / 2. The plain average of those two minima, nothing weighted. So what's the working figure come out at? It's 2.80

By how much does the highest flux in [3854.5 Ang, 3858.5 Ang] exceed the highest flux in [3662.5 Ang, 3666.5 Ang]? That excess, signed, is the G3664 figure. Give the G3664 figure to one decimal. -0.7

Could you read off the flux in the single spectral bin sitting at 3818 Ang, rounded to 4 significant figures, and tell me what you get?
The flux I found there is 2.619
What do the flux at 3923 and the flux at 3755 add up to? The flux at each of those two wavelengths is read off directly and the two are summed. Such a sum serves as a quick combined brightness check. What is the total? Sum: 5.7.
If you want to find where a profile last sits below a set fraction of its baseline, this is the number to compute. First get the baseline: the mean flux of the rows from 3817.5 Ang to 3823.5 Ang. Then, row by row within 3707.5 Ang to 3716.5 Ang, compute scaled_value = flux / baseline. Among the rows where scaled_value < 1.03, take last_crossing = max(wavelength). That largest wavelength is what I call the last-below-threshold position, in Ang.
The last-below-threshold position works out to 3710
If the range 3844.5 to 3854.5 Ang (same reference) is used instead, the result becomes 3853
